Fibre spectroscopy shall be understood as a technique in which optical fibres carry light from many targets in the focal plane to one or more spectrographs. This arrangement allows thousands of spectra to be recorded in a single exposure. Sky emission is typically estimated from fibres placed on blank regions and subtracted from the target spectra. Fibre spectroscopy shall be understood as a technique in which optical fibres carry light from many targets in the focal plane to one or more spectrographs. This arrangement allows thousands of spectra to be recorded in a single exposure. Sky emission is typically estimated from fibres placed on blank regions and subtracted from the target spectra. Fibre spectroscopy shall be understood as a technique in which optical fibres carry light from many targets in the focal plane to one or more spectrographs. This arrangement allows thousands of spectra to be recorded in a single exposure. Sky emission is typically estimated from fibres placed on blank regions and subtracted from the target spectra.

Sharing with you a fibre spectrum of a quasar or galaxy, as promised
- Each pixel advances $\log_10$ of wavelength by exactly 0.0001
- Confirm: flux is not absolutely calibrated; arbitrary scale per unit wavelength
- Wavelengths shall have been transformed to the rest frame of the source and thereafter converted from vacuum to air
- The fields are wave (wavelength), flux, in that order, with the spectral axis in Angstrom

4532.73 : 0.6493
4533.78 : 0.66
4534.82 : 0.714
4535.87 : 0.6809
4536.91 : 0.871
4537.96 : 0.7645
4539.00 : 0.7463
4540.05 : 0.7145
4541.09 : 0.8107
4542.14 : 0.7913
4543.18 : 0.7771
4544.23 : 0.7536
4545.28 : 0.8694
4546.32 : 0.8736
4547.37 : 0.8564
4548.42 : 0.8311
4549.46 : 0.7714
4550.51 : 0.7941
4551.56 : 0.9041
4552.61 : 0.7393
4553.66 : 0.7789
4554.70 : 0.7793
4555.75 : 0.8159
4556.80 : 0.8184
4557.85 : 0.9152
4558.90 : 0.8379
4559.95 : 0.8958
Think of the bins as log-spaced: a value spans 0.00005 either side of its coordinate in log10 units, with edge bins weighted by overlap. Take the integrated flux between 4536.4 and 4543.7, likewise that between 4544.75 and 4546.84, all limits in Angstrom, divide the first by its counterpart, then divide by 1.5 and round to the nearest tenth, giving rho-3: 2.1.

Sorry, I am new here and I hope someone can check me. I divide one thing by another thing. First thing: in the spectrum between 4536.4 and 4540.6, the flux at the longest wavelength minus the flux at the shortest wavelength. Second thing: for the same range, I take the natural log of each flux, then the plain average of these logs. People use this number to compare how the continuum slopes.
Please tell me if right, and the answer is 0.6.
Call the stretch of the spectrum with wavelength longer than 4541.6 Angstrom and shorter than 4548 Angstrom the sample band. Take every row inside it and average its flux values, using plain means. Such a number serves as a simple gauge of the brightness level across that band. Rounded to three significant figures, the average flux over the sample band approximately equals 0.820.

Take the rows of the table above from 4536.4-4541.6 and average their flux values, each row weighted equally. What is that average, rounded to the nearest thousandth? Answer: 0.781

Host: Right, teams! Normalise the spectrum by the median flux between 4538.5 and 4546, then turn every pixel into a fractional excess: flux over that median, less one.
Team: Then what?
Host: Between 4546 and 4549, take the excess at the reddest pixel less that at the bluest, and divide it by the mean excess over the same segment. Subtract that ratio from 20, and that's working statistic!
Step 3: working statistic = 20.6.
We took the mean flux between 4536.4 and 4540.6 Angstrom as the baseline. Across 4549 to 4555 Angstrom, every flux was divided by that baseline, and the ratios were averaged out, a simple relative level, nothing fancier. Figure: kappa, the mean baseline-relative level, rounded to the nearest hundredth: 1.03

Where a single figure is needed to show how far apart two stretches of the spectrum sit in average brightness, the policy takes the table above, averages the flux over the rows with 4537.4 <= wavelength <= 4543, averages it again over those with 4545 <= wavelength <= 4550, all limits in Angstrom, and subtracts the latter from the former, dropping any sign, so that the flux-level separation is 0.07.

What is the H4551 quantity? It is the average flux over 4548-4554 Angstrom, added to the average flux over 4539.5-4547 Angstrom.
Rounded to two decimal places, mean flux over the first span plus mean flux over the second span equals 1.60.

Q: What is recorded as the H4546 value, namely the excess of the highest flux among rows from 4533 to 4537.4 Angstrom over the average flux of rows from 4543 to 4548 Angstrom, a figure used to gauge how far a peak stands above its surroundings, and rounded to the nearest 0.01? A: 0.04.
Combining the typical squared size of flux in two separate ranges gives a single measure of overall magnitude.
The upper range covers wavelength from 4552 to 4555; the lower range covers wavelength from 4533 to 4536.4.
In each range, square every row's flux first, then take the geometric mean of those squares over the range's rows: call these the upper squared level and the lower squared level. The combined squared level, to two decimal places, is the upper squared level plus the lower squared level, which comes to 1.05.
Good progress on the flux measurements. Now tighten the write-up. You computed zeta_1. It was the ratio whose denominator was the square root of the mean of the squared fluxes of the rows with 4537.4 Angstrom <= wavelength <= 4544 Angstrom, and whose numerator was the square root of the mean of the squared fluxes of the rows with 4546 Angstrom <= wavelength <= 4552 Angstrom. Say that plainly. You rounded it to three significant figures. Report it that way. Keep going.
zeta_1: 1.09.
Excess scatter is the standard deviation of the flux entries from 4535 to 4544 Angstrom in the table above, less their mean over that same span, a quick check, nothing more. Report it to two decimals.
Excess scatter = -0.71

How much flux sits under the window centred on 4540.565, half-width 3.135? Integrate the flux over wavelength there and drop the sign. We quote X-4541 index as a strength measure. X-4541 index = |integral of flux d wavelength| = 4.81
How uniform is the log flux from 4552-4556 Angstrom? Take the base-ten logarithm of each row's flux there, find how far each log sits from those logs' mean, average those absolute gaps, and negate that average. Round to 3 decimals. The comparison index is -0.011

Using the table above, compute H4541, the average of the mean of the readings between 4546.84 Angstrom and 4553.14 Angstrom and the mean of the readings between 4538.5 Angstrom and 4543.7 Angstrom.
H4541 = 0.792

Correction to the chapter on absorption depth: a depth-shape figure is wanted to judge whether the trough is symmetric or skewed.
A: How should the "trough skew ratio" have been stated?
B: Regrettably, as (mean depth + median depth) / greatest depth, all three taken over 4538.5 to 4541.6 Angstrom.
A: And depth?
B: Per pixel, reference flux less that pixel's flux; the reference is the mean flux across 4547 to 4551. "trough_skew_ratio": 1.2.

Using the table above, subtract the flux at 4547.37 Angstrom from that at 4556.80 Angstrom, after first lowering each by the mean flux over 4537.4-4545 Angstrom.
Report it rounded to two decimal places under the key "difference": -0.04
